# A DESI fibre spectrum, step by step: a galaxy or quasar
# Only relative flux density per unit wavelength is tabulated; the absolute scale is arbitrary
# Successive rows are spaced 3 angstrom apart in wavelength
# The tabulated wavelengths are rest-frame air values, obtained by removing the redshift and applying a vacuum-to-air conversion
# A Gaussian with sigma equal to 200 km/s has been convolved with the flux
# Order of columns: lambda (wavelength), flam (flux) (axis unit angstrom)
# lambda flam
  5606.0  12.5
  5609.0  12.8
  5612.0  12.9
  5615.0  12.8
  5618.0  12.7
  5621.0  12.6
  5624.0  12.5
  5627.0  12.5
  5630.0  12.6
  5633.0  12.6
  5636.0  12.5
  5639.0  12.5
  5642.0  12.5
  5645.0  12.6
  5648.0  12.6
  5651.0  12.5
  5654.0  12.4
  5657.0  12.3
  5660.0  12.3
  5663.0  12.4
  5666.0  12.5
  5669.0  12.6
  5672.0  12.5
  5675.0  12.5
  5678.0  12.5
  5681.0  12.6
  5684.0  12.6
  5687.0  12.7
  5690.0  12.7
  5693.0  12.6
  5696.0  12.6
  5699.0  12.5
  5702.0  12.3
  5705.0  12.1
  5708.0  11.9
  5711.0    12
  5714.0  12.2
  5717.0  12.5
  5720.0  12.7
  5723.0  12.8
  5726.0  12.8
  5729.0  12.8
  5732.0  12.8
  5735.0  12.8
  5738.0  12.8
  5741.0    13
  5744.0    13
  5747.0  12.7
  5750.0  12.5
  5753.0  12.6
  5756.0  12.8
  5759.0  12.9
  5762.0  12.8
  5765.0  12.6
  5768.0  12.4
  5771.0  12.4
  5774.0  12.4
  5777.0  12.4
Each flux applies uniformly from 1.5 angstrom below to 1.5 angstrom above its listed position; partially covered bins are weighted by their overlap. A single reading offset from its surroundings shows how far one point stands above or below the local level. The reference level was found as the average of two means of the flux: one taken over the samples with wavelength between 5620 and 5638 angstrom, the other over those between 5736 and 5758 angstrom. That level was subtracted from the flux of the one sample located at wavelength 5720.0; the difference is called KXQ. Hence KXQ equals 0.0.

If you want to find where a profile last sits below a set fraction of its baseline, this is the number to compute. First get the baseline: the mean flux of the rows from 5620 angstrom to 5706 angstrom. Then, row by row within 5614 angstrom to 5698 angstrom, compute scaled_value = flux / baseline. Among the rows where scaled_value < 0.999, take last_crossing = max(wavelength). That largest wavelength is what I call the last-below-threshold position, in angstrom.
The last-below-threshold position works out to 5663.0 angstrom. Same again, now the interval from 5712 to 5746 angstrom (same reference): 5714.0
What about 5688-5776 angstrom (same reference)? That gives 5774.0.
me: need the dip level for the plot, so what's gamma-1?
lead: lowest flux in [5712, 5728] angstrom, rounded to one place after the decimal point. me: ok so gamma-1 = 12.2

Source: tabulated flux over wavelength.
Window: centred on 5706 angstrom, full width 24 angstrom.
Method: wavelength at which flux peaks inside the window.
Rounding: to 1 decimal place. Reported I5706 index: 5696.0 angstrom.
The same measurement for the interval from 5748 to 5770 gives 5759.0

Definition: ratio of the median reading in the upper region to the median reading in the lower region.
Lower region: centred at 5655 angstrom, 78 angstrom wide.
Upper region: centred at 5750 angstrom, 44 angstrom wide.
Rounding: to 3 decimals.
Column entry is 1.024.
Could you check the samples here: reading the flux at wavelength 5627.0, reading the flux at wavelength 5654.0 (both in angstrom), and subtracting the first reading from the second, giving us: -0.10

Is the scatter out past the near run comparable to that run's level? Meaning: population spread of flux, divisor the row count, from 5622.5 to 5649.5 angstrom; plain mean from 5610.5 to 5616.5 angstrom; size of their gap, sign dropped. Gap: 12.8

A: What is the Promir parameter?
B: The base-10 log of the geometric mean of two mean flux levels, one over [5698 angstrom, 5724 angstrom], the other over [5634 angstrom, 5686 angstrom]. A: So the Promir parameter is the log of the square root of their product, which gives 1.094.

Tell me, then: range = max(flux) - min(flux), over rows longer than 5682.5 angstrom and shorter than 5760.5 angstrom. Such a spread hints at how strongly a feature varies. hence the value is 1.10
